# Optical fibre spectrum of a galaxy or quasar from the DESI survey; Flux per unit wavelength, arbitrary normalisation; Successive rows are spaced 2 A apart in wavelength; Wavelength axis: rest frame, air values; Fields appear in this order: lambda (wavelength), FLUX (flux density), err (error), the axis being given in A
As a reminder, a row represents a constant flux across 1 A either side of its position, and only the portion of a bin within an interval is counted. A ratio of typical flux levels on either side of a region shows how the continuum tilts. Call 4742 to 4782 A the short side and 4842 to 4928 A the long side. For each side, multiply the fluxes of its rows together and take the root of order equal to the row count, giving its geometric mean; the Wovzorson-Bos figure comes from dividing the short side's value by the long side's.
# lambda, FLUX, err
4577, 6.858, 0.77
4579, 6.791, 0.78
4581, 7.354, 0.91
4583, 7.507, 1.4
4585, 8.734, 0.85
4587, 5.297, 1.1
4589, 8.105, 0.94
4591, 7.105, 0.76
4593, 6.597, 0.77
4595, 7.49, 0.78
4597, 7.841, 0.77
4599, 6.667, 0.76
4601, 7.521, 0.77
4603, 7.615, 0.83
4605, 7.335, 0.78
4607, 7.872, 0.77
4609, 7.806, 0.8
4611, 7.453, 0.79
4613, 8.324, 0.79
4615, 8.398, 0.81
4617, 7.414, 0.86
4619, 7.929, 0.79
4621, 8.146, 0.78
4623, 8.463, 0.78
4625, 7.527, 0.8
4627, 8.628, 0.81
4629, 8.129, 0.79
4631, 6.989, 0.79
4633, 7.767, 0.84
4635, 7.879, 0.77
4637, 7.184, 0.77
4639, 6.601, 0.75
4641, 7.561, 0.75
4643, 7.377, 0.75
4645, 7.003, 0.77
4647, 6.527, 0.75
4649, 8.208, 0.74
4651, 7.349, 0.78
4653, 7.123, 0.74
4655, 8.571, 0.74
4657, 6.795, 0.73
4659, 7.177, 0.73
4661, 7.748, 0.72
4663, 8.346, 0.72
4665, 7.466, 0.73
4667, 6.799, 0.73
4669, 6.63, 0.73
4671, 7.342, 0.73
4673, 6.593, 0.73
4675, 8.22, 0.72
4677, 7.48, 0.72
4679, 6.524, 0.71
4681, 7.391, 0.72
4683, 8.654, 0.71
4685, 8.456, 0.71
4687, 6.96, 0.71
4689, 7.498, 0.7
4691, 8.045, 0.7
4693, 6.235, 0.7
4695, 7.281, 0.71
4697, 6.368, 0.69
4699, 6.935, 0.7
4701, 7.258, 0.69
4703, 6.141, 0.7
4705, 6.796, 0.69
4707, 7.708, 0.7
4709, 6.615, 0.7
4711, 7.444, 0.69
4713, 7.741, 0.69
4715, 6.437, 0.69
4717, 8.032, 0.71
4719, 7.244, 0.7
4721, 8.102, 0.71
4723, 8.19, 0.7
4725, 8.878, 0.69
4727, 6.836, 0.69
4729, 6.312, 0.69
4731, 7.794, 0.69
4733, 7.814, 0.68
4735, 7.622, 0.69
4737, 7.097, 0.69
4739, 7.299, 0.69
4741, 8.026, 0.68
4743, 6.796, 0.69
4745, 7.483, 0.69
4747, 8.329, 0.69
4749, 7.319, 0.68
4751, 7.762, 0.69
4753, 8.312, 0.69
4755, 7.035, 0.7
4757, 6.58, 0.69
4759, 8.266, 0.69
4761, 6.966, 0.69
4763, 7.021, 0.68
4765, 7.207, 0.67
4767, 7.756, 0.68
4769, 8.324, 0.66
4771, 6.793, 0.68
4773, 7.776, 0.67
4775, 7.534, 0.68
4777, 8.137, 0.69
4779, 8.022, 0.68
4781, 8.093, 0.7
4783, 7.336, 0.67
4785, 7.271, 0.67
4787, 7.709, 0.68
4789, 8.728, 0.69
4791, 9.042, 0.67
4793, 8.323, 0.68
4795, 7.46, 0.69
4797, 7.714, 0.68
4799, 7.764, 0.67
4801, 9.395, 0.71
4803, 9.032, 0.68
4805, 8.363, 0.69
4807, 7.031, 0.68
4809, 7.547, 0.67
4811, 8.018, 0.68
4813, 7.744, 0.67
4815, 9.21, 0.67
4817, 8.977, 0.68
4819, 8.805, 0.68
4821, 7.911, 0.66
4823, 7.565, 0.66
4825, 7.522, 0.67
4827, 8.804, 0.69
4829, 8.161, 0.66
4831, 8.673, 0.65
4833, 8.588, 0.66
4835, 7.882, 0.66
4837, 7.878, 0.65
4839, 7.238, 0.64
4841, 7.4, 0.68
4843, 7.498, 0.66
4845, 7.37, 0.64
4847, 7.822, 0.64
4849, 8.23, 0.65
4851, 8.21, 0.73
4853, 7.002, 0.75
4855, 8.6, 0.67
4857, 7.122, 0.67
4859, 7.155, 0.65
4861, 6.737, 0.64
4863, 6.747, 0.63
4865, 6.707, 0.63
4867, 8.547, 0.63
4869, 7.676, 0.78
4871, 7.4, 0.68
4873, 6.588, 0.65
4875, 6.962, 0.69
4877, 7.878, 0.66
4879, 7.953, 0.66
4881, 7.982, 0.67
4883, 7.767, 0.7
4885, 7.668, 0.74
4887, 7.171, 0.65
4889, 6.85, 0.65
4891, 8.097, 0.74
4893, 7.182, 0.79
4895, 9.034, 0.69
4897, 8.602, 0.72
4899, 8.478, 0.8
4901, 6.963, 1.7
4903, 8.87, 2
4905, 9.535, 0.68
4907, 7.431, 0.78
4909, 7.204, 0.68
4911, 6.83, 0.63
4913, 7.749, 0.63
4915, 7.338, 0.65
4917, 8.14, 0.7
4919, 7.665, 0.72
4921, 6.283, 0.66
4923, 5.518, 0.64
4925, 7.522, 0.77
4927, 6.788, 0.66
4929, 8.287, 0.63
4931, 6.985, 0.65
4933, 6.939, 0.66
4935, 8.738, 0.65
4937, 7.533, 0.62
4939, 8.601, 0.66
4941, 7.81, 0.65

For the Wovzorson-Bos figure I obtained 1.01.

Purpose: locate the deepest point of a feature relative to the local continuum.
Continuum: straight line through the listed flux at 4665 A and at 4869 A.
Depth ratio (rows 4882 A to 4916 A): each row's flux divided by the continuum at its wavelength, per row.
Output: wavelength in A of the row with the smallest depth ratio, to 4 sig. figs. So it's 4911 A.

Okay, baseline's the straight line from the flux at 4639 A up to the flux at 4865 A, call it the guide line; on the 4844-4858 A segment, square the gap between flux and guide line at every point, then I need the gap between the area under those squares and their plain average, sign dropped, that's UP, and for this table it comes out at 19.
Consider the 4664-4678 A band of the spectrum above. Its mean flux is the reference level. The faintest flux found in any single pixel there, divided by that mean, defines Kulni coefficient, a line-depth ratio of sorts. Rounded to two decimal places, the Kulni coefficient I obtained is 0.91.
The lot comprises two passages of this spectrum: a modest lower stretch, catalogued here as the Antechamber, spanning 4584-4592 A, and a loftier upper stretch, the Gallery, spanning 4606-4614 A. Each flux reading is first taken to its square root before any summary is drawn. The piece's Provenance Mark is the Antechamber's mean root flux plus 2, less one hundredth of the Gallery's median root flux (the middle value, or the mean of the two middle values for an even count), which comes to 4.66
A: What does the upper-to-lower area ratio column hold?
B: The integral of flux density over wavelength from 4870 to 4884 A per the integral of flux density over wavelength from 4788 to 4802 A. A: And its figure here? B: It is 0.899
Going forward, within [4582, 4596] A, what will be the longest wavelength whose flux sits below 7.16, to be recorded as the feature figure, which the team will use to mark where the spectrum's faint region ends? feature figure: 4593 A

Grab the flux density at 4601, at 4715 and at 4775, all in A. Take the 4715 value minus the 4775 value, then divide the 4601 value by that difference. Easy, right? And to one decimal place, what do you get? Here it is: -6.9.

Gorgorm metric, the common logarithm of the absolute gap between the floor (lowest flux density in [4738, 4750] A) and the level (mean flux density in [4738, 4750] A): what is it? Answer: -0.13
